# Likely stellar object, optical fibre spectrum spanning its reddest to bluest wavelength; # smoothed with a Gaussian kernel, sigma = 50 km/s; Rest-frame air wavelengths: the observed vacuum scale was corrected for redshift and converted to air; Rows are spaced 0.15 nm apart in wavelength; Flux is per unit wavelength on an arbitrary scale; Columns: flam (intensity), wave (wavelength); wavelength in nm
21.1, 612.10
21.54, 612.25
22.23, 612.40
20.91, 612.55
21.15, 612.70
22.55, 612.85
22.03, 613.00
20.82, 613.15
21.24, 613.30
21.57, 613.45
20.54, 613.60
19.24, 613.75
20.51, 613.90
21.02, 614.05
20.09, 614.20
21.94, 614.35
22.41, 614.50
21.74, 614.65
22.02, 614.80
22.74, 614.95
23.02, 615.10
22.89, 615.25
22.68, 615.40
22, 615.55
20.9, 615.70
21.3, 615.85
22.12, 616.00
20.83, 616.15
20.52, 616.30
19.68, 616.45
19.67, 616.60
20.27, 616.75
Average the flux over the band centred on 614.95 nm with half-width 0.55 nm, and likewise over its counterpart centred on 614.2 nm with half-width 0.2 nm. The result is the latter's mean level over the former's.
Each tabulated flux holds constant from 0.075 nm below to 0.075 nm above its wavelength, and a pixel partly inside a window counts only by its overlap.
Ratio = 0.93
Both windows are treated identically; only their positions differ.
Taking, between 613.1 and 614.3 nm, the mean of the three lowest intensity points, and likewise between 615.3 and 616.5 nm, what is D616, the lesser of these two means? 19.9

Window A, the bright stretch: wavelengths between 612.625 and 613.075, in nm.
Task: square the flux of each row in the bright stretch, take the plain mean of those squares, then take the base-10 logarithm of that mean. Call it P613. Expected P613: 2.68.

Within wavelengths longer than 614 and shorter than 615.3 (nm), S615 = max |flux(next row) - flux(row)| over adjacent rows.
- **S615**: 1.85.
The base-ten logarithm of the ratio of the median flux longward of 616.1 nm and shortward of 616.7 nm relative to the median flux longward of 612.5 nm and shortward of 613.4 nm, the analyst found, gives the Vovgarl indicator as -0.023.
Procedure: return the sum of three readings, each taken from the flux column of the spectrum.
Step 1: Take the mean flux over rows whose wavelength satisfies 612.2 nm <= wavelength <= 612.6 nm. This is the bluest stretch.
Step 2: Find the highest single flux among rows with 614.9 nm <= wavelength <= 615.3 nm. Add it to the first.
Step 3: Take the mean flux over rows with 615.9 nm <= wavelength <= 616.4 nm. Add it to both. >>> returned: 65.7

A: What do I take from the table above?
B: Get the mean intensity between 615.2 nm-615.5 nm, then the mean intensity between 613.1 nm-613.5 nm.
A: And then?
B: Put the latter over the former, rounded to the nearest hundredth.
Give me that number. 0.93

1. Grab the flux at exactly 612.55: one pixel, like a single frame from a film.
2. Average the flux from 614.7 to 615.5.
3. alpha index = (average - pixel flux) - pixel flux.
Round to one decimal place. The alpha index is -19.2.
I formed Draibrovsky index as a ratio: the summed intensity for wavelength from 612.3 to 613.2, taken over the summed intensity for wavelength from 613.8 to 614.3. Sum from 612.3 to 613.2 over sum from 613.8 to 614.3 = 2.1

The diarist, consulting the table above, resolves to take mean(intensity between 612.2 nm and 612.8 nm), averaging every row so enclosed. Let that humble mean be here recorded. 21.5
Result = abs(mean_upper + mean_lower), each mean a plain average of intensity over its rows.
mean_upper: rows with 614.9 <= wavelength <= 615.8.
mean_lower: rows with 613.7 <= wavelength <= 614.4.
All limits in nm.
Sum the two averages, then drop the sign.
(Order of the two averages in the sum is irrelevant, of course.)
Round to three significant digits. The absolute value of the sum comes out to 42.9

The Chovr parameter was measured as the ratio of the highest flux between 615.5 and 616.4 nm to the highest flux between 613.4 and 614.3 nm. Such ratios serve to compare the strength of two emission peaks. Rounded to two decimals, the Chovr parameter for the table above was 1.03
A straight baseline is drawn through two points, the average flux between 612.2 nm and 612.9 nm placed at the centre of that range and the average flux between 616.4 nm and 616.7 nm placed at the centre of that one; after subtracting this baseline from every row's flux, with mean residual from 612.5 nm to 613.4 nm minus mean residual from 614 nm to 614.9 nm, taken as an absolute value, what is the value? 0.84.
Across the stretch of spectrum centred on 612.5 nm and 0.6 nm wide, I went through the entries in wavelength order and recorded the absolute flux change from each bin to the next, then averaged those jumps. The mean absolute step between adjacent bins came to 0.75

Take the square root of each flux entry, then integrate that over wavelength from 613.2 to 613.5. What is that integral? 1.4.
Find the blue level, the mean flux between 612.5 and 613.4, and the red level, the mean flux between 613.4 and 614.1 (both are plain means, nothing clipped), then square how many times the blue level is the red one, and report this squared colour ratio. 1.09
